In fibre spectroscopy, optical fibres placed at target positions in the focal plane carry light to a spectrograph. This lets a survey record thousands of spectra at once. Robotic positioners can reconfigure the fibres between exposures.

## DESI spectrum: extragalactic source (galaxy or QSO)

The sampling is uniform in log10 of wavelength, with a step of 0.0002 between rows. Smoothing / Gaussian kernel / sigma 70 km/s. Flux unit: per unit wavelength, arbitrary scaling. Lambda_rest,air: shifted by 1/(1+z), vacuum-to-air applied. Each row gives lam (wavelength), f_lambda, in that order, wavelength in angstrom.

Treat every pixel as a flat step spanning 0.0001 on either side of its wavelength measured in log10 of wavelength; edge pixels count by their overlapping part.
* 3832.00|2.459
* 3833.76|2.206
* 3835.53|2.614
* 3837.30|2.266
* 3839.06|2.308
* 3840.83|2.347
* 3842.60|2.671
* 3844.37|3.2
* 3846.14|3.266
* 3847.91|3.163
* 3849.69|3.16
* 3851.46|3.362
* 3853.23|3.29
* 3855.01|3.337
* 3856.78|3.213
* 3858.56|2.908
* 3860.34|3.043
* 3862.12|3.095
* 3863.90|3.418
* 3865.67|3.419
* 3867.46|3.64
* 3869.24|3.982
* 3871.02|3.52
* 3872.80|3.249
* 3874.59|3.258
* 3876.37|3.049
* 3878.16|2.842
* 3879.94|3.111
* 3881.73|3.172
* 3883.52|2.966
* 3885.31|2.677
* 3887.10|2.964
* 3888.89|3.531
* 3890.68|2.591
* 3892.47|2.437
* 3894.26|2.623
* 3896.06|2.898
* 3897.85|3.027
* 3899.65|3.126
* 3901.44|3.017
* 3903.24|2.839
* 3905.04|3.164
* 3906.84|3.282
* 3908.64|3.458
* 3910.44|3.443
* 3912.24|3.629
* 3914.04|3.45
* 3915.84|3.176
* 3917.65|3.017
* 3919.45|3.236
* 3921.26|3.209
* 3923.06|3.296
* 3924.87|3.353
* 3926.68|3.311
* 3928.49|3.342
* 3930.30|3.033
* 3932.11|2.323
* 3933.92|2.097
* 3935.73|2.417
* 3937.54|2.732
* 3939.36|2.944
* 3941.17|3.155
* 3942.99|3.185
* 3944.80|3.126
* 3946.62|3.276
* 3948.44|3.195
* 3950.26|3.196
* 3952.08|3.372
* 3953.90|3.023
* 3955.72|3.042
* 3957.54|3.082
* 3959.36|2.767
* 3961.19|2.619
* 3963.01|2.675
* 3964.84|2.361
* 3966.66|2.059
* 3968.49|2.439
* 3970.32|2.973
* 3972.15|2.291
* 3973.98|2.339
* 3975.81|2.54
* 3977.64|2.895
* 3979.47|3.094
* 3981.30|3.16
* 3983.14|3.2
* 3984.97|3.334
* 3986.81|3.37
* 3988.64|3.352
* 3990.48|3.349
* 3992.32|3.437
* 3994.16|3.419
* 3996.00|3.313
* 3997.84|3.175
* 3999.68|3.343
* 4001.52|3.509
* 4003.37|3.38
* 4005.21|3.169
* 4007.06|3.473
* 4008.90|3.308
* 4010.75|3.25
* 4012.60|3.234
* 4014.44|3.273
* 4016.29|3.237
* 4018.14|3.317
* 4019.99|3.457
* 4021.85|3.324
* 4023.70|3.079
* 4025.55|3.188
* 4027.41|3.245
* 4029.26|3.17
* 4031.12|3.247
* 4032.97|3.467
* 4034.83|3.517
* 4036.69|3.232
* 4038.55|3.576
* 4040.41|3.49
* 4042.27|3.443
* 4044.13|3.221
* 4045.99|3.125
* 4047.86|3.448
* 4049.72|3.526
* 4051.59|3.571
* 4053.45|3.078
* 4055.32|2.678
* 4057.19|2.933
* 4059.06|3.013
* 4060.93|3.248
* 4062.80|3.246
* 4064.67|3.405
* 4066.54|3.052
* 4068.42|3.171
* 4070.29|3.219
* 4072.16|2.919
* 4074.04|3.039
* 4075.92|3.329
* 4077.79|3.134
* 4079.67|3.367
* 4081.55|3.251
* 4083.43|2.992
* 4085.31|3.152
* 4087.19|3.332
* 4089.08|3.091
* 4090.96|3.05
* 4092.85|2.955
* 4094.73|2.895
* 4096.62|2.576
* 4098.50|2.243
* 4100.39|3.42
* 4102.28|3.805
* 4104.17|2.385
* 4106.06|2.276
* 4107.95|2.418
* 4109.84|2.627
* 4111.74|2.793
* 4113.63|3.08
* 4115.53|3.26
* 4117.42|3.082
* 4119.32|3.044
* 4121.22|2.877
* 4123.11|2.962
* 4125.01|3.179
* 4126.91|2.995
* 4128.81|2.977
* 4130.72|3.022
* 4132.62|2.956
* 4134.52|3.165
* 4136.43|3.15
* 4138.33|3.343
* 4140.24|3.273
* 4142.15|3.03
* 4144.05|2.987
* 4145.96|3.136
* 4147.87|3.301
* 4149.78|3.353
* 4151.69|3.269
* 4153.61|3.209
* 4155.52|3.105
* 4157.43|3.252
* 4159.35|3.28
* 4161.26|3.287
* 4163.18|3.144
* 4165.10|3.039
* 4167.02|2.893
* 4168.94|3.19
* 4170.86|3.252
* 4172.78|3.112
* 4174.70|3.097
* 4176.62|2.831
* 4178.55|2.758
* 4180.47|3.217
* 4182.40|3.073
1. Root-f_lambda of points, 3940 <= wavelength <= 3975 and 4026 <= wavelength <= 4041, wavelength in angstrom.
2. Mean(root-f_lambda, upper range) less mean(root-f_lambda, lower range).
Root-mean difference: 0.15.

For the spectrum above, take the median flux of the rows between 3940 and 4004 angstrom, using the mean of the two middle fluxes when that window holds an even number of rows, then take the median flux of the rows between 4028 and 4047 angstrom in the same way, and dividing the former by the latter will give 0.94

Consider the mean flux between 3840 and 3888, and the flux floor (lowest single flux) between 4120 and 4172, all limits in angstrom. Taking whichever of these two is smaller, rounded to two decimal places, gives 2.88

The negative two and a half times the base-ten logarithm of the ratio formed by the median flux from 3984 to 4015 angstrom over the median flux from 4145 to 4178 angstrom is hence -0.05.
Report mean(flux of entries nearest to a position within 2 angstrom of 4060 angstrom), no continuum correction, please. 3.13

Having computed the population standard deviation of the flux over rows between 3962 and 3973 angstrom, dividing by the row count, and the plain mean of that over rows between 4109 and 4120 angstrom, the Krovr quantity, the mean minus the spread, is 2.7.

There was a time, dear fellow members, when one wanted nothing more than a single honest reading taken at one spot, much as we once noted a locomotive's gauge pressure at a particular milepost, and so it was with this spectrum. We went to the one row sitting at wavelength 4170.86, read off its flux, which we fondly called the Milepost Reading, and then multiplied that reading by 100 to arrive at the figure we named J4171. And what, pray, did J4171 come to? 325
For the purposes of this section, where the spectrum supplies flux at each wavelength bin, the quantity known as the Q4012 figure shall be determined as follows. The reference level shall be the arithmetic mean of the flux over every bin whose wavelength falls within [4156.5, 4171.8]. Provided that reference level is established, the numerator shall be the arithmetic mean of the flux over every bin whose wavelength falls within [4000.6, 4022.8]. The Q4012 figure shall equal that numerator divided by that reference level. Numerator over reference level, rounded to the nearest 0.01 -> 1.05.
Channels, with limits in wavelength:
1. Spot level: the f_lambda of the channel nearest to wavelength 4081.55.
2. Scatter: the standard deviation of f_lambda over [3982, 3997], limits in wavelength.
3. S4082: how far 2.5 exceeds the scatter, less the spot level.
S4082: -0.82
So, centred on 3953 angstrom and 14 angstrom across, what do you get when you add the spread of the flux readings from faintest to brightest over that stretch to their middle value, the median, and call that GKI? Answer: 3.74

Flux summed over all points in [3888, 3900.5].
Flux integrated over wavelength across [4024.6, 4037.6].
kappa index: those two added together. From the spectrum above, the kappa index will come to 63.1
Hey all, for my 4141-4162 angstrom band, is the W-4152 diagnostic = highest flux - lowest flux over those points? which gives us 0.4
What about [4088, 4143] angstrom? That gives 1.6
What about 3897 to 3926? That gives 0.8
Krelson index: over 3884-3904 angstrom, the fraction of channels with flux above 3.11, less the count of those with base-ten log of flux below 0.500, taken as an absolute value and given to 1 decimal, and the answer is 9.8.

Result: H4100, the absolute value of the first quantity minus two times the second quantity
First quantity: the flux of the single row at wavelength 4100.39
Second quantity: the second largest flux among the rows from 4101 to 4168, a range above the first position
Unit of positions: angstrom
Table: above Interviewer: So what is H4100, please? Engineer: 3.29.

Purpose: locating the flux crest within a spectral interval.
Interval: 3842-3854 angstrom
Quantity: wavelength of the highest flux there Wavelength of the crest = 3851.46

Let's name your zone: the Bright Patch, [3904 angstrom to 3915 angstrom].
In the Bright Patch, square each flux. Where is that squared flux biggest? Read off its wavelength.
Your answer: 3912.24 angstrom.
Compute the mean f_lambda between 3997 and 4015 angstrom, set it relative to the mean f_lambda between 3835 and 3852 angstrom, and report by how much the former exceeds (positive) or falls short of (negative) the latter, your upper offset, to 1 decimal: 0.5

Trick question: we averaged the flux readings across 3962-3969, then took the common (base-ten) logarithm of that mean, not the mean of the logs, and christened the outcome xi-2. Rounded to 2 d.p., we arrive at 0.38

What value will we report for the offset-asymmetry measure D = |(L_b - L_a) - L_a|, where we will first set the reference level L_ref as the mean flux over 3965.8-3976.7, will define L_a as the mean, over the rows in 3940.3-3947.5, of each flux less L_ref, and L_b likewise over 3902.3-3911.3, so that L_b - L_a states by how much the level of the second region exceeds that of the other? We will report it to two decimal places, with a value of 0.69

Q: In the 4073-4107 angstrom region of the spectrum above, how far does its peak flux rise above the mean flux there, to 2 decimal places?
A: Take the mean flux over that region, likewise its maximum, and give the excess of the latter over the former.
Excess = 0.79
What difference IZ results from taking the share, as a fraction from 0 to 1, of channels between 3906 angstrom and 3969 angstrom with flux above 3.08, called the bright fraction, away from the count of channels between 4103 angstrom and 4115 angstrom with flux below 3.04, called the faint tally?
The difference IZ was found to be 4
